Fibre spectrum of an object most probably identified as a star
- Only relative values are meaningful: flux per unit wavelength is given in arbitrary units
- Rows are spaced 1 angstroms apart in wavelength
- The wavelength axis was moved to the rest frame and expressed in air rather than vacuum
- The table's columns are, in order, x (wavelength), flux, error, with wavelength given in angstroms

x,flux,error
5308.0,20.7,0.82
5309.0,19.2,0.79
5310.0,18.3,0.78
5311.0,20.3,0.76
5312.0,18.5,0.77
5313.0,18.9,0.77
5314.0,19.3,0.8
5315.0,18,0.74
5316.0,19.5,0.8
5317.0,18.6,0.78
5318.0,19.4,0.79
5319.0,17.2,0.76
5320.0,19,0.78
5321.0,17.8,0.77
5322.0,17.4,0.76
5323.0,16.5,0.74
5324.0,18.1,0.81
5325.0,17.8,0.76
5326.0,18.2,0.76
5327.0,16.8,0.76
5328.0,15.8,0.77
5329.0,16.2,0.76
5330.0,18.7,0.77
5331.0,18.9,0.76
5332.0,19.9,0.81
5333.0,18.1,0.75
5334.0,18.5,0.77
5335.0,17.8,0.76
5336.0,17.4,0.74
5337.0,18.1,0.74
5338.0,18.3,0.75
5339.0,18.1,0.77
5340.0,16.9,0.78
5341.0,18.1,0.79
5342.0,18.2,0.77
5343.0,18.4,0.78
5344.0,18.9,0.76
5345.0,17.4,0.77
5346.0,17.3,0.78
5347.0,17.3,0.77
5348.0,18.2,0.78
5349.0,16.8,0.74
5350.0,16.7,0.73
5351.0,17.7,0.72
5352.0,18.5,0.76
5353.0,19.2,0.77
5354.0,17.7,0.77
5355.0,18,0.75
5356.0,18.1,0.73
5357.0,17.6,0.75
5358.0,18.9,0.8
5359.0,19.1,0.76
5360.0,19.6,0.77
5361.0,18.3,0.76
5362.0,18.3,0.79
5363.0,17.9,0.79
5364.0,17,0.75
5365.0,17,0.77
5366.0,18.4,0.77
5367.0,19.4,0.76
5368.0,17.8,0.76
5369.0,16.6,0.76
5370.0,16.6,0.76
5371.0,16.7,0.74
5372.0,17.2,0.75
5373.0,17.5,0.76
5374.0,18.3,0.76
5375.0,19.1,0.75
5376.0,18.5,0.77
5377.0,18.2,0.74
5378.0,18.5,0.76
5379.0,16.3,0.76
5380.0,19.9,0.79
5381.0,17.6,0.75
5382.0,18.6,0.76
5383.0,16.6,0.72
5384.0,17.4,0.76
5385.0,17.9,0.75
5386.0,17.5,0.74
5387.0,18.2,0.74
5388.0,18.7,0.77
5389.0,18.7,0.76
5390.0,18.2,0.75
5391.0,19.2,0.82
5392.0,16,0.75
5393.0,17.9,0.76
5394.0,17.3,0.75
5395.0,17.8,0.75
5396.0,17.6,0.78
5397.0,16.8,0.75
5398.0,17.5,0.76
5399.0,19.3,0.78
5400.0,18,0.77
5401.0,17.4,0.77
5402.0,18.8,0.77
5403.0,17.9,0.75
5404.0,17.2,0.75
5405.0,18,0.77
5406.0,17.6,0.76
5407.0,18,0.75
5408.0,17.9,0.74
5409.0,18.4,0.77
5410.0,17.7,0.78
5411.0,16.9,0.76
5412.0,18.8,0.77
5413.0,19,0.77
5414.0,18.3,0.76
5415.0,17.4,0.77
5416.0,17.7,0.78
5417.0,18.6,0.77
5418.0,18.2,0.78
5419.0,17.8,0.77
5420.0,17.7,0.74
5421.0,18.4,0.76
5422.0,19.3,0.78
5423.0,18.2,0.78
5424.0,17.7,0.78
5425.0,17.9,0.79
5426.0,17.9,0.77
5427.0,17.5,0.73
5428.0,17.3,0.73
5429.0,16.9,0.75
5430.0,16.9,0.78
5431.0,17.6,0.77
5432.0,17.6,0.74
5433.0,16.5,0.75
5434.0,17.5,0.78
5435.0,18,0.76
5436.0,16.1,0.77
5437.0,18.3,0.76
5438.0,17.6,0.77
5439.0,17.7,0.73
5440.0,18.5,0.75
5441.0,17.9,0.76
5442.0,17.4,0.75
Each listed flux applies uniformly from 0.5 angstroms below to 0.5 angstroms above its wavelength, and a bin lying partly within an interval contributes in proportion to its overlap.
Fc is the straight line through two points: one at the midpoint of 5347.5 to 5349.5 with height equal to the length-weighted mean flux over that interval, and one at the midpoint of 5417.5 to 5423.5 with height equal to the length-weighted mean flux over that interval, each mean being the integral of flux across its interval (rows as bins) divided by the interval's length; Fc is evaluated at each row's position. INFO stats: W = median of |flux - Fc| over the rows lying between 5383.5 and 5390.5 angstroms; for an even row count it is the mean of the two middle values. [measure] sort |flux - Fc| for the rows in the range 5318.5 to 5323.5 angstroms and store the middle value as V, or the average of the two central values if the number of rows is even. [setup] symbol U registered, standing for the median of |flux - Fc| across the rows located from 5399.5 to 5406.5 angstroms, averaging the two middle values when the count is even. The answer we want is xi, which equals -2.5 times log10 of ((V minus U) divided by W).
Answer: 1.7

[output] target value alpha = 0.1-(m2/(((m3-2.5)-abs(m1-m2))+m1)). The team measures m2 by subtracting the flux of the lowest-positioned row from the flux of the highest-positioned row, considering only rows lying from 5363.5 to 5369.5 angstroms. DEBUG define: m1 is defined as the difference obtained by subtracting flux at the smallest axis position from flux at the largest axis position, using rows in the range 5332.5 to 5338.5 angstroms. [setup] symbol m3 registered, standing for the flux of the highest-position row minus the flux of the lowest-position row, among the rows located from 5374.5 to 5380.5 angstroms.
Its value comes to -0.1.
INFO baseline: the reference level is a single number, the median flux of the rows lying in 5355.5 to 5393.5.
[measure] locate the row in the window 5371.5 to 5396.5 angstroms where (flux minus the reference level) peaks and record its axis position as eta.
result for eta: 5380.0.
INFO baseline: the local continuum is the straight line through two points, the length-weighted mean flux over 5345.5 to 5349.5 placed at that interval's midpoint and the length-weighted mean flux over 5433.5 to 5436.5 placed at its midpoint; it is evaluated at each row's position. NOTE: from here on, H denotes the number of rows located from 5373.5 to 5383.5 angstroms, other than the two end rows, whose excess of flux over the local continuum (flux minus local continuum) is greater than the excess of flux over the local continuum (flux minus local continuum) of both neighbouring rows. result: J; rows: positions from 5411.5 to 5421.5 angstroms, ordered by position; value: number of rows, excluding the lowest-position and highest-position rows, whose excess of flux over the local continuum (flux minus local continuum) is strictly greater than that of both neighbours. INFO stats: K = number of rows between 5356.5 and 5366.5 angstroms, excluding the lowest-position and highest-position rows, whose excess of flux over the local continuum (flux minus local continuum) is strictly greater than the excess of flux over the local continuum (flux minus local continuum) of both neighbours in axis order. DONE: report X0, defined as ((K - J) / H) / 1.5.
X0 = 0.0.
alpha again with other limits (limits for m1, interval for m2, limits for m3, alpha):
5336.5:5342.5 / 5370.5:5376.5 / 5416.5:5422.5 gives 0.6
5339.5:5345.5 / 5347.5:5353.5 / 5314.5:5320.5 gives 0.8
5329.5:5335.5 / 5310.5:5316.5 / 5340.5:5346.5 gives -0.1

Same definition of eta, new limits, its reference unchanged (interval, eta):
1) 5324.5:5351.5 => 5332.0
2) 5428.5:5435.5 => 5435.0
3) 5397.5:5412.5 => 5399.0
